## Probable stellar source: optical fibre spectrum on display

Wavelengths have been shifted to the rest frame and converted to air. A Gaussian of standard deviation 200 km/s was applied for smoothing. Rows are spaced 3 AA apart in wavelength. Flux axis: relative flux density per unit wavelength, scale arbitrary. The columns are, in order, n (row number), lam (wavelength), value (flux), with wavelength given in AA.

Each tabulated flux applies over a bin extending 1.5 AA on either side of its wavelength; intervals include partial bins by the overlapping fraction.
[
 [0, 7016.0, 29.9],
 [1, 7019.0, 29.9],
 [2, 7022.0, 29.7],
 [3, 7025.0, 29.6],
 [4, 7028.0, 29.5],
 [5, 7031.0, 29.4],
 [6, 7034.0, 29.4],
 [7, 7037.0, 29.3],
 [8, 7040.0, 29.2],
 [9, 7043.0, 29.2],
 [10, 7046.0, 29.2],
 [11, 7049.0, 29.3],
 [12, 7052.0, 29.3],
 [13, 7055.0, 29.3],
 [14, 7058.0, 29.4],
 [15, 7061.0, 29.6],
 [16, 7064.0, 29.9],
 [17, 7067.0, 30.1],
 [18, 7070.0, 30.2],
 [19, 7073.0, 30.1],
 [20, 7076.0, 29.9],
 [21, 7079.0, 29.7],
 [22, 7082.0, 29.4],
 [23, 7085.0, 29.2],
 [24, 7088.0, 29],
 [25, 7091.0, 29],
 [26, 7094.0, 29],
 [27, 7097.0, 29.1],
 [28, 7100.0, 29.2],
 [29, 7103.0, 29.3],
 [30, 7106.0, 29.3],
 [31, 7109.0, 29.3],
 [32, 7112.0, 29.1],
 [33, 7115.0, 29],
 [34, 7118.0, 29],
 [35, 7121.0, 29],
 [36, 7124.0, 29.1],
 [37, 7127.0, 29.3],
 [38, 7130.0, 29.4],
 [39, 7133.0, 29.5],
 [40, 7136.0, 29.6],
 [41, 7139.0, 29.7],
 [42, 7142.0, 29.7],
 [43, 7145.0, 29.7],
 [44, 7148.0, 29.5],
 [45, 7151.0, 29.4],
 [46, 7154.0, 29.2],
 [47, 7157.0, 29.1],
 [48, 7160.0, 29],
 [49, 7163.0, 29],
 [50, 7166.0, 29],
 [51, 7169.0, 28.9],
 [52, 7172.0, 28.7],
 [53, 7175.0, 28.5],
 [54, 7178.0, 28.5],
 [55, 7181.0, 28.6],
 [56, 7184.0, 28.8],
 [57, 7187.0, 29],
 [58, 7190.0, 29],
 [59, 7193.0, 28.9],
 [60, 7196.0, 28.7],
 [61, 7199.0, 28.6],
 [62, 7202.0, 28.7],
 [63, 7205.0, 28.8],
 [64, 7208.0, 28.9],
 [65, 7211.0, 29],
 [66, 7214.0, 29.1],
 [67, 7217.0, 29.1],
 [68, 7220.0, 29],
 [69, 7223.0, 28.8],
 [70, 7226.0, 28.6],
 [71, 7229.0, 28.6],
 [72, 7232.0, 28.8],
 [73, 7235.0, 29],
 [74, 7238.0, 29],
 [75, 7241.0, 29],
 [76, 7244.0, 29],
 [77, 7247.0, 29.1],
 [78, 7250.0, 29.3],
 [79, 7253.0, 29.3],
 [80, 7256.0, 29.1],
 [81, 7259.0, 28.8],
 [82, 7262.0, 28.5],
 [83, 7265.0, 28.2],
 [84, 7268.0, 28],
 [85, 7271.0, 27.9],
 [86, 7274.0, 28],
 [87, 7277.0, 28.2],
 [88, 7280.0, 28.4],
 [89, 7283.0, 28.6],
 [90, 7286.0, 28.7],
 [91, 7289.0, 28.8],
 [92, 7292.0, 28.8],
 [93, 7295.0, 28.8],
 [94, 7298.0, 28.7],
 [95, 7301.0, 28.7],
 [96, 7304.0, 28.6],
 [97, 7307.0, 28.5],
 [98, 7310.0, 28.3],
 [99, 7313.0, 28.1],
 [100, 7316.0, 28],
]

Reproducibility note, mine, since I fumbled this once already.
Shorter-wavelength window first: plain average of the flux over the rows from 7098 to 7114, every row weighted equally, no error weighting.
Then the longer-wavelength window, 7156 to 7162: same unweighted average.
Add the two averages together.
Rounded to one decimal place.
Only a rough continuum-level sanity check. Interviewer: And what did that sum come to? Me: 58.3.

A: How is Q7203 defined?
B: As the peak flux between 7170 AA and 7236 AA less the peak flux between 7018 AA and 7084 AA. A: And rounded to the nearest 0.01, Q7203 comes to -1.10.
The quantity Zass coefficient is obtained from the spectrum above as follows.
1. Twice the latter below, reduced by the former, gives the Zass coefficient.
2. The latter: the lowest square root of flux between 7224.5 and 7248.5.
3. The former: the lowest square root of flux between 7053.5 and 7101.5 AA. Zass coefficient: 5.31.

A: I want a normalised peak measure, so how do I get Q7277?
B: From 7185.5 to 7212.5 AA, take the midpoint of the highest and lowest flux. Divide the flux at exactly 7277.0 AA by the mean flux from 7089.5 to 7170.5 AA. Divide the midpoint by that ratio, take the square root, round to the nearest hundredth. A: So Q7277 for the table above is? 5.46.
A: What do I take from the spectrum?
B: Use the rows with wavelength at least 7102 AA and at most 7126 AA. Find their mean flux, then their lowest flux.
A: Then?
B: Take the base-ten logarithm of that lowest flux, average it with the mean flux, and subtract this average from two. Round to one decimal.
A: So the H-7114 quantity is -13.3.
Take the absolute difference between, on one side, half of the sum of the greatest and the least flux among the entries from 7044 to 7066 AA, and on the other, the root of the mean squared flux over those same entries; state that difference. 0.12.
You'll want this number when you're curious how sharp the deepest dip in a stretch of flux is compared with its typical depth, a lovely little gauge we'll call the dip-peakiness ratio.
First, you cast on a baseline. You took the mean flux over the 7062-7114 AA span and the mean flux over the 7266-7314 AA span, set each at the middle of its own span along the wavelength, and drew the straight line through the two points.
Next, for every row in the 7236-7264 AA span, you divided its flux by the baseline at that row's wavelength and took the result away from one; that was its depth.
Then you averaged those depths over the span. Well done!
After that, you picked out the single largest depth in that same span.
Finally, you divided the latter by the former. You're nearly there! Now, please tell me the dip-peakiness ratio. 0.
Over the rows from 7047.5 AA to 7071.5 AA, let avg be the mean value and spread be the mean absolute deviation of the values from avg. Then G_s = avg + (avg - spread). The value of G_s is 59.0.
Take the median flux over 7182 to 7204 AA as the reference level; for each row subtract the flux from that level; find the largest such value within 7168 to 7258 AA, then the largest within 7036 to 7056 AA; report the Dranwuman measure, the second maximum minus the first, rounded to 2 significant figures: -0.70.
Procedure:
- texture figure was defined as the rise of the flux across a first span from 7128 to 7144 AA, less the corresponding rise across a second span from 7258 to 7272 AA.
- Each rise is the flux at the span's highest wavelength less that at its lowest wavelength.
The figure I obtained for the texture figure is 1.2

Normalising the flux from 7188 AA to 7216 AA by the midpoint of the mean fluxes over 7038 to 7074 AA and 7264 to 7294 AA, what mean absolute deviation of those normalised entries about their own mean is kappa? 0.0048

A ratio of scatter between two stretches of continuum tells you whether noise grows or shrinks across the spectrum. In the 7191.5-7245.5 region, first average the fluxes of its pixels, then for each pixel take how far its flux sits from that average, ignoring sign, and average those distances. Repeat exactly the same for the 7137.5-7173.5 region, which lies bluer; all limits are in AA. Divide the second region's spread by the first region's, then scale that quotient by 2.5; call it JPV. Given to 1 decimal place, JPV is 5.0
